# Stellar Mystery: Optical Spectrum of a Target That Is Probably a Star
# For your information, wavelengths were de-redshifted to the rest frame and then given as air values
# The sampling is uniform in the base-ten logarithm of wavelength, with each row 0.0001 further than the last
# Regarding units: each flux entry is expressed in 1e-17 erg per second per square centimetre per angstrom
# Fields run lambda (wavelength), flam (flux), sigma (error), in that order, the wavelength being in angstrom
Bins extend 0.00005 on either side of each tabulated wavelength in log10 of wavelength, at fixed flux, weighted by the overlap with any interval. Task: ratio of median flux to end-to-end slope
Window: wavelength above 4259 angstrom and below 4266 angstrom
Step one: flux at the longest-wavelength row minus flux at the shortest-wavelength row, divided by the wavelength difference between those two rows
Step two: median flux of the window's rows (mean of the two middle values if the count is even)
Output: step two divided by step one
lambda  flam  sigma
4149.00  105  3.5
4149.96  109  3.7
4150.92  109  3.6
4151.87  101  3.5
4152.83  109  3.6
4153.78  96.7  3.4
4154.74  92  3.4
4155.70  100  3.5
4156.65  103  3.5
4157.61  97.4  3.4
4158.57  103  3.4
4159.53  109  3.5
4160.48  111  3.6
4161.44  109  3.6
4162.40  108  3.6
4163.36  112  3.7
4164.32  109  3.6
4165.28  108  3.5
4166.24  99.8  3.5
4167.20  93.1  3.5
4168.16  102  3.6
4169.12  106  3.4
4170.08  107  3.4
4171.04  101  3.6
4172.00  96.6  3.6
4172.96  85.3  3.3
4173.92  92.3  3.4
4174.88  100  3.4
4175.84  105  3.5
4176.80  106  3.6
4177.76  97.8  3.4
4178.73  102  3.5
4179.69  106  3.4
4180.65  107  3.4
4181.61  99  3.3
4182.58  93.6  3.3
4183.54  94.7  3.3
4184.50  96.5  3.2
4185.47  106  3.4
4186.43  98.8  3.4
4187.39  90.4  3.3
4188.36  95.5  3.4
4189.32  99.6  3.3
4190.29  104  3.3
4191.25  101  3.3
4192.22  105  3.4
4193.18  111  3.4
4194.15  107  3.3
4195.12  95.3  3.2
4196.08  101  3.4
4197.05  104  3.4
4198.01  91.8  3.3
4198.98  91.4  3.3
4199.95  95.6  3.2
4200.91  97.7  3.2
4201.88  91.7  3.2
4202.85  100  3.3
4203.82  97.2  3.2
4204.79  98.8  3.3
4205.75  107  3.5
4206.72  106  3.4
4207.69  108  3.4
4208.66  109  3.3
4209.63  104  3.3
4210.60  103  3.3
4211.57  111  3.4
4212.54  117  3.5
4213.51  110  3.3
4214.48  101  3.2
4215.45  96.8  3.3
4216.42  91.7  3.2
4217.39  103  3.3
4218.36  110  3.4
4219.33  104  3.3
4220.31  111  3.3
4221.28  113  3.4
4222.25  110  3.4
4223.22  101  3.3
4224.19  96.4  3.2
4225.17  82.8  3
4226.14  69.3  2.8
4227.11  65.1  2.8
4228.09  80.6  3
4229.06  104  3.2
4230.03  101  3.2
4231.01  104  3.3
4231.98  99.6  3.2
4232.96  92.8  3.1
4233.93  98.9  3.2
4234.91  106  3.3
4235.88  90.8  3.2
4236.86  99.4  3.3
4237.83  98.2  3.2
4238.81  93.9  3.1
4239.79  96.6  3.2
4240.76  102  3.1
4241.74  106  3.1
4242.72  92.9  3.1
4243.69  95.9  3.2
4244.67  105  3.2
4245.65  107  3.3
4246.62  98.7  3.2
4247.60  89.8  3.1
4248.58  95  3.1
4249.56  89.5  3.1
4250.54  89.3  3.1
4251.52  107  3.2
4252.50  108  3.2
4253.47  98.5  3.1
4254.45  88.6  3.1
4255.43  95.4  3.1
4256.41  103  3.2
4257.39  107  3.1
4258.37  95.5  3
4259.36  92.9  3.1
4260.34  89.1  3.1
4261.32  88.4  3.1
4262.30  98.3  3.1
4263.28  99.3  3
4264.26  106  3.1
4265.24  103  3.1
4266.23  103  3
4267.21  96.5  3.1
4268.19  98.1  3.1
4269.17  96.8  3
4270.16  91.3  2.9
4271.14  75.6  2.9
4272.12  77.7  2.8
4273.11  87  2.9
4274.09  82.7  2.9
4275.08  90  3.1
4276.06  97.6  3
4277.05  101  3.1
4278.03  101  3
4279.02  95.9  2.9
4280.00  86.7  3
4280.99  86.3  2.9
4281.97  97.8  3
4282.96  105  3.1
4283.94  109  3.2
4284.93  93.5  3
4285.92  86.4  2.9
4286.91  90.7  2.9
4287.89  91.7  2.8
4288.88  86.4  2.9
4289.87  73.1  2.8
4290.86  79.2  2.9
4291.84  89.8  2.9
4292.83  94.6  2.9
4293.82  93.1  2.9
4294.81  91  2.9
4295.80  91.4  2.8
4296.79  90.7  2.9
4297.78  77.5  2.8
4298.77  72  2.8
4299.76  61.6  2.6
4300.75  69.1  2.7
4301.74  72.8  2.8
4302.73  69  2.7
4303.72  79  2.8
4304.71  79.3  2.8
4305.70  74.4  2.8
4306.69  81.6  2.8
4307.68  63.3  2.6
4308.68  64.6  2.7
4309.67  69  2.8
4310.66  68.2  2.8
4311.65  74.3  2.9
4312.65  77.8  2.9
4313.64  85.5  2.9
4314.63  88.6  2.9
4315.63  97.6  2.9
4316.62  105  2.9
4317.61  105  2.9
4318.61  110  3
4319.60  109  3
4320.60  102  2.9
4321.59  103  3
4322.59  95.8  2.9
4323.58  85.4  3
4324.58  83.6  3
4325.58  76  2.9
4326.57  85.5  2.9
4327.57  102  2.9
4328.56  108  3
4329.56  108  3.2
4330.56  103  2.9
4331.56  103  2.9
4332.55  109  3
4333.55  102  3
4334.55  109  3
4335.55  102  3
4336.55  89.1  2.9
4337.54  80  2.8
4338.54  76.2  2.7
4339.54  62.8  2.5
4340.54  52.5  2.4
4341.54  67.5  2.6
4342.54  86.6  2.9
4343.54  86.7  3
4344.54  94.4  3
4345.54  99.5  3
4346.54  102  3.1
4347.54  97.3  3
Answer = 57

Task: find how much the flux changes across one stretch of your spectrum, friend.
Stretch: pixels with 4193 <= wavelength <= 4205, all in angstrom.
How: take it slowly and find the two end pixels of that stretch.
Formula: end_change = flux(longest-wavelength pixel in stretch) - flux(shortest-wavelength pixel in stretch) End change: -12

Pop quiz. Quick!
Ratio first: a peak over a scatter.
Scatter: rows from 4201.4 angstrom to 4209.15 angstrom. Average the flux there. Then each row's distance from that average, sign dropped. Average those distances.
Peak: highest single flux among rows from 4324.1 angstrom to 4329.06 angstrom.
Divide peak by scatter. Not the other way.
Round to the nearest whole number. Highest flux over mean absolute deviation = 20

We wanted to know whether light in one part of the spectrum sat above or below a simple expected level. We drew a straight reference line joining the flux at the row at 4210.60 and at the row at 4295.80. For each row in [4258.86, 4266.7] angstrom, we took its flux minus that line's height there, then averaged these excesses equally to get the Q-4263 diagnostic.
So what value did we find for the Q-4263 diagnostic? 1.6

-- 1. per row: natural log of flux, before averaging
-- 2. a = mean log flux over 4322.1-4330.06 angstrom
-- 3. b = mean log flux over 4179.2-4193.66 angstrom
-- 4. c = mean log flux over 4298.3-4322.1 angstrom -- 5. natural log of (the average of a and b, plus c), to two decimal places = 2.19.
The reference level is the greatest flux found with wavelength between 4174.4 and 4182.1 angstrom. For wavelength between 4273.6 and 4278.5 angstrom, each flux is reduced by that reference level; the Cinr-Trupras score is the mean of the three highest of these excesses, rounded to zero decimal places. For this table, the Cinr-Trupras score -7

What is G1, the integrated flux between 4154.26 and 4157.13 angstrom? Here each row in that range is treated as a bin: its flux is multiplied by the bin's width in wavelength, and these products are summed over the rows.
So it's 282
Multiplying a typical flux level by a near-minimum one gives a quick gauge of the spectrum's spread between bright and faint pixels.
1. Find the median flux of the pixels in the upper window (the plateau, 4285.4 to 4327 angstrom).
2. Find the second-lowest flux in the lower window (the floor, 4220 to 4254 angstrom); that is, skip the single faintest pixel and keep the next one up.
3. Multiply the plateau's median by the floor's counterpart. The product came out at 5922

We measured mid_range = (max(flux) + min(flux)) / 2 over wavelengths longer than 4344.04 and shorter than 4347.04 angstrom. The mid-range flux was 98.2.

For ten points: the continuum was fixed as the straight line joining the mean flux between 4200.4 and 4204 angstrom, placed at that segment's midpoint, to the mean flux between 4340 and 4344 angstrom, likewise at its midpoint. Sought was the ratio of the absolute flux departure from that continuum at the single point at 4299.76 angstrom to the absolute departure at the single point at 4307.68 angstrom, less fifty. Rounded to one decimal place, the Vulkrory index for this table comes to -48.8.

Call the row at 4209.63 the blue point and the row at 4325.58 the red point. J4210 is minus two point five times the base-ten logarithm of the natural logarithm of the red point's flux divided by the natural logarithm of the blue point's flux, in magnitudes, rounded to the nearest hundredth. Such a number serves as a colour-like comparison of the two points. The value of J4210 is 0.08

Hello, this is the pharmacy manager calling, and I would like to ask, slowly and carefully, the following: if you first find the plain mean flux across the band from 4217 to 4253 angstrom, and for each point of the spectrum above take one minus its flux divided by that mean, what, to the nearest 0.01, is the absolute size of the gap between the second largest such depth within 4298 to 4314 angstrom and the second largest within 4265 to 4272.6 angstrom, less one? -0.85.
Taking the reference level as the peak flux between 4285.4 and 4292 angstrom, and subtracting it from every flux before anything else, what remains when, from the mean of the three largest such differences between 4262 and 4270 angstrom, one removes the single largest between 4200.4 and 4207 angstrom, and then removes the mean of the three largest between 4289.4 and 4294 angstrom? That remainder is -4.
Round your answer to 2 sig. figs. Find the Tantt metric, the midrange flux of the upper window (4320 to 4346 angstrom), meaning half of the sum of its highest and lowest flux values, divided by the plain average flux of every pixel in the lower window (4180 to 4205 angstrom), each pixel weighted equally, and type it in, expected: 0.82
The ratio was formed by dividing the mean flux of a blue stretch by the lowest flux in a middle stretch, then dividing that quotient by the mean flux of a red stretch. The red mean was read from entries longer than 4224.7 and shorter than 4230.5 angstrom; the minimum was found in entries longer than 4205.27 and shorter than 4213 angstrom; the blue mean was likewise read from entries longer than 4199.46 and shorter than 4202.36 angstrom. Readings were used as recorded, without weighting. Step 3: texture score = 0.011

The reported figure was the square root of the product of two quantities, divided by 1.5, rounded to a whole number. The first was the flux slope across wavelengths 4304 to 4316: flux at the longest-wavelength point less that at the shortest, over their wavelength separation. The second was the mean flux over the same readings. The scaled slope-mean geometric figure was 8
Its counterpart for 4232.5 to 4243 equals 1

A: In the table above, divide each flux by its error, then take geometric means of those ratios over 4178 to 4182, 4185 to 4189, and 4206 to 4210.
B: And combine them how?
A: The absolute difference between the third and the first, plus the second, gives 30.3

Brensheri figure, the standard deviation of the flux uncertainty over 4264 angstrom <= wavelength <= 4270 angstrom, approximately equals 0.05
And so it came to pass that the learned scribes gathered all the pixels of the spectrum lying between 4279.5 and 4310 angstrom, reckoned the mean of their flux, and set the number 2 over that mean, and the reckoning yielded 0.0241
